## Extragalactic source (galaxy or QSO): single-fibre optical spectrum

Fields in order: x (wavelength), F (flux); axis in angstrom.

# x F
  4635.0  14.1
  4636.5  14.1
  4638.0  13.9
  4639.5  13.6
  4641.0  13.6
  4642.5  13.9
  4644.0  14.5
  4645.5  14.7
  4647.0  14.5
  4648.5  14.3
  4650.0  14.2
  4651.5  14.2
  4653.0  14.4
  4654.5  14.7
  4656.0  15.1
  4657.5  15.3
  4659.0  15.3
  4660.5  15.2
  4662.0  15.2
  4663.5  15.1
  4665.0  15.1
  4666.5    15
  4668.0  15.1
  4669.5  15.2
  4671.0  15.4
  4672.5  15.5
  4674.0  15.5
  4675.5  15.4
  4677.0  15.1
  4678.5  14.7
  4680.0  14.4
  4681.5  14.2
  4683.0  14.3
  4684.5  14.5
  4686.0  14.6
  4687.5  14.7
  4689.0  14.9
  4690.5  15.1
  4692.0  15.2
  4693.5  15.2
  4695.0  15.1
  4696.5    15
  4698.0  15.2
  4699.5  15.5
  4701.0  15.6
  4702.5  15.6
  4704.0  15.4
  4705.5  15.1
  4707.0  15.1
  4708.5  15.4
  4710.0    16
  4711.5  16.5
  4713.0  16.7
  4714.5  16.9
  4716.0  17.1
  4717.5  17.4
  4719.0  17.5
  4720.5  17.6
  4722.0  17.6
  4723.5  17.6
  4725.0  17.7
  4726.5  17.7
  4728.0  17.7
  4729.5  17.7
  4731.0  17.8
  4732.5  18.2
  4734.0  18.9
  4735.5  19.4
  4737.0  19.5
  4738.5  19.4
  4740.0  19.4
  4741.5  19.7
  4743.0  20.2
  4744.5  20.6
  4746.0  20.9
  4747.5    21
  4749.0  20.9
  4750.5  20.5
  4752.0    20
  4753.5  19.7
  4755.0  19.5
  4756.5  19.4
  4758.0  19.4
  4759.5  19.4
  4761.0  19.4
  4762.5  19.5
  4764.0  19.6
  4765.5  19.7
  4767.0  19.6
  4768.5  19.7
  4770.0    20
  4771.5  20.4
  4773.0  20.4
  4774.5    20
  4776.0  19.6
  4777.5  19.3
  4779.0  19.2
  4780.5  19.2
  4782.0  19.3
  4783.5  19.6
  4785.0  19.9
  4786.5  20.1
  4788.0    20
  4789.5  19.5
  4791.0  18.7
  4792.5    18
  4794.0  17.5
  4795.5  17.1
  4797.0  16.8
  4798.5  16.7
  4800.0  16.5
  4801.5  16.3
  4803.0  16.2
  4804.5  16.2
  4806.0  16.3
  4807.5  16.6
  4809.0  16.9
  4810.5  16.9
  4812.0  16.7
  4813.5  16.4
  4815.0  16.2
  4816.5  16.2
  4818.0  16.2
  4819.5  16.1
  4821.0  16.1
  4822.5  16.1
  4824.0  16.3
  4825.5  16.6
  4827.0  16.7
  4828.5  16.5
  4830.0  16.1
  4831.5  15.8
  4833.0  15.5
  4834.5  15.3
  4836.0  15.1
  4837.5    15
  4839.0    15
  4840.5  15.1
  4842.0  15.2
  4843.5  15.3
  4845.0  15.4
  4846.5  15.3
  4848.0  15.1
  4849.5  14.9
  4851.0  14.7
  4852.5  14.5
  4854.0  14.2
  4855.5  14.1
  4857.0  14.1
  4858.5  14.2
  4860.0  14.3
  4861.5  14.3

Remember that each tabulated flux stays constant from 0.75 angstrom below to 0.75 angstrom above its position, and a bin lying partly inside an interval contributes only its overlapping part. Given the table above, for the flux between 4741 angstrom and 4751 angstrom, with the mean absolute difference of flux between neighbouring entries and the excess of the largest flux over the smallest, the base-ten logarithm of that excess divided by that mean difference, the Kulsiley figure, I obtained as 0.64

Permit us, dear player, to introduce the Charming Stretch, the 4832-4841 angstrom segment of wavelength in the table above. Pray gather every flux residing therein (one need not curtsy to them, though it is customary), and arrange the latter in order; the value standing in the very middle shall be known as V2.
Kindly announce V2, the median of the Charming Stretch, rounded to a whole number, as 15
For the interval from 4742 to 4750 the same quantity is 21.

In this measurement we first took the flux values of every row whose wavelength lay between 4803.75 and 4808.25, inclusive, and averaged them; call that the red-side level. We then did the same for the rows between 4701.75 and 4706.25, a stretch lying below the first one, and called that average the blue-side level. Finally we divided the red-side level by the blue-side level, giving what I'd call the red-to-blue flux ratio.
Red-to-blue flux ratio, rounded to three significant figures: 1.07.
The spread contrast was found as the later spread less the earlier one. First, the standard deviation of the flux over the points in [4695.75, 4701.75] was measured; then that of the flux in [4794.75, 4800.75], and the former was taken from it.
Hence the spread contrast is 0.0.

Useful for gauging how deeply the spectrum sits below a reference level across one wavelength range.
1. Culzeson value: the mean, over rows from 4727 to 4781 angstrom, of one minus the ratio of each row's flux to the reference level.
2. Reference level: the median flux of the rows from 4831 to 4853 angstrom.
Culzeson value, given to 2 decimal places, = -0.30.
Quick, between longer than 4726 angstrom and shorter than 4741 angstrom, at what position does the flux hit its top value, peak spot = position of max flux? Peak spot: 4737.0 angstrom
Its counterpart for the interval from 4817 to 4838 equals 4827.0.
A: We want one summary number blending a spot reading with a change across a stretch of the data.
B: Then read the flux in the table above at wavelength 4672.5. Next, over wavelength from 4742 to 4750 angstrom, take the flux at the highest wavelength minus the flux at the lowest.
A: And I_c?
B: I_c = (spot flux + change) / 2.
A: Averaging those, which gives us 8.1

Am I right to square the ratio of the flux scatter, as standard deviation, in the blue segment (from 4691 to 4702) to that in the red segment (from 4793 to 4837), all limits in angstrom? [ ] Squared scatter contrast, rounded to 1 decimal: 0.2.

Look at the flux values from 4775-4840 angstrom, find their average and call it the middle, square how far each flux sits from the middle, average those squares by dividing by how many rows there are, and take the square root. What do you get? 1.51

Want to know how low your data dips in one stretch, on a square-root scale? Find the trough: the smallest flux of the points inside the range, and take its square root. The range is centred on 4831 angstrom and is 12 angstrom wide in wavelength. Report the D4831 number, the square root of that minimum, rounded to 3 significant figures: 3.89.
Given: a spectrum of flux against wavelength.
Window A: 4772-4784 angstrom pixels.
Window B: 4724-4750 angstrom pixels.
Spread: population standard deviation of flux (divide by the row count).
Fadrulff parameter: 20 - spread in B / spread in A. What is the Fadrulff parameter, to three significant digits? 17.0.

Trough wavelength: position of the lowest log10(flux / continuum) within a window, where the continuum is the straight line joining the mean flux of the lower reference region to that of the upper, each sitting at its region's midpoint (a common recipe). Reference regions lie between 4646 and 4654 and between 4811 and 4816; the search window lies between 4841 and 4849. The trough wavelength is 4848.0 angstrom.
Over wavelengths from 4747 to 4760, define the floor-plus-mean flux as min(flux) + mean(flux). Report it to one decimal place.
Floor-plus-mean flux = 39.4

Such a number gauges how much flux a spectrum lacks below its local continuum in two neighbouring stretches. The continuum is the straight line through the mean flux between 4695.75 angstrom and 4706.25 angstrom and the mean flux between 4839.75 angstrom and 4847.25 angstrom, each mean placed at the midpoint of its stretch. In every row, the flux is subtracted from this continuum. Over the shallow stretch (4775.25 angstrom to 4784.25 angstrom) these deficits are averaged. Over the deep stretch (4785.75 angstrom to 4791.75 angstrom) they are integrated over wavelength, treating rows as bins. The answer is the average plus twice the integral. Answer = -55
